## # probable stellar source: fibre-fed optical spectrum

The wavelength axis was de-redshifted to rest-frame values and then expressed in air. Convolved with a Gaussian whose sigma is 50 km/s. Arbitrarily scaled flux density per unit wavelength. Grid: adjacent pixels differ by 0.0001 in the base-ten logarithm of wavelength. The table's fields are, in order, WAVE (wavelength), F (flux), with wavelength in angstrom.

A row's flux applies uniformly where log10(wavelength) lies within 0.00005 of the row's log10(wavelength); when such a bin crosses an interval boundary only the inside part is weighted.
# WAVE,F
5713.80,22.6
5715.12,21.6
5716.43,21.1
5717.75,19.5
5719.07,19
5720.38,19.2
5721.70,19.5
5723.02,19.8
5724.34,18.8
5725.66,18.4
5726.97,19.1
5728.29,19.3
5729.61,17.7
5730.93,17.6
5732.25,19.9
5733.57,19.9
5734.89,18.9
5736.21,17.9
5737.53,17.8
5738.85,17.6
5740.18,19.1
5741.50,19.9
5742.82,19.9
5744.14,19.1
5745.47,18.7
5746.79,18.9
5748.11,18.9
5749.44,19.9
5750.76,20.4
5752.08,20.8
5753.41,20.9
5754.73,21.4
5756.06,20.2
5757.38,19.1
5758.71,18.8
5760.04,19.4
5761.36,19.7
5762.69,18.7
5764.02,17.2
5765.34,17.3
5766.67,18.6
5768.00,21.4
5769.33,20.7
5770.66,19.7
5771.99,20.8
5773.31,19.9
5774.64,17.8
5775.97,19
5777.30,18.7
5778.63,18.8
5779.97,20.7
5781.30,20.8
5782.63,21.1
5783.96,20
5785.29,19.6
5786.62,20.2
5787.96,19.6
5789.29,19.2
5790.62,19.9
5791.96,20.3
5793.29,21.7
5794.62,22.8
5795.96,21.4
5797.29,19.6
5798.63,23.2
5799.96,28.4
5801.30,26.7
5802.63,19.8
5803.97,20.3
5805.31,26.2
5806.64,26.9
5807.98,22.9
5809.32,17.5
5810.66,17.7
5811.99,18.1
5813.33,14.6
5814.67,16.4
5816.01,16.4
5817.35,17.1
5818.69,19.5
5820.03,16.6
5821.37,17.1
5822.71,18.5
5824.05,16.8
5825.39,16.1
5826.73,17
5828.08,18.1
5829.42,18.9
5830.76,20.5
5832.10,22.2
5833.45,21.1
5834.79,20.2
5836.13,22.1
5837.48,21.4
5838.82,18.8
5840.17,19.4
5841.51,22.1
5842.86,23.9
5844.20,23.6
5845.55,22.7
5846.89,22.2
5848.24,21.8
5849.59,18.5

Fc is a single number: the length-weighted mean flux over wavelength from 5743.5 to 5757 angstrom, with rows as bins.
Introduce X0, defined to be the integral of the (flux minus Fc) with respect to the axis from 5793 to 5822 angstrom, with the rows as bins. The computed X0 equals 17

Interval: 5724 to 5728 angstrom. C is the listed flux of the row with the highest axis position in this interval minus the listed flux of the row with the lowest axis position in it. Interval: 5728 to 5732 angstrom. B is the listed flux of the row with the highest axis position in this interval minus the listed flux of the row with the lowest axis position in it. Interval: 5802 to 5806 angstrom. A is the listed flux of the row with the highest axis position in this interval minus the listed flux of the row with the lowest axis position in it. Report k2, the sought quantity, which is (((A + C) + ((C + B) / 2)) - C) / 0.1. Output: 57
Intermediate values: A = 6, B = -1.7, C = 0.3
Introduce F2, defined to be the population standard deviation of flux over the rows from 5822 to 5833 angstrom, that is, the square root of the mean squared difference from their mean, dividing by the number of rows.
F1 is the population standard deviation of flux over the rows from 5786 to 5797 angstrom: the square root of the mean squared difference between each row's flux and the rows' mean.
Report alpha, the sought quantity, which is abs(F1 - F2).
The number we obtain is 0.76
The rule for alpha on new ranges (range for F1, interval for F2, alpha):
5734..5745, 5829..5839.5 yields 0.37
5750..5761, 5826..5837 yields 0.88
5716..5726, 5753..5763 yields 0.16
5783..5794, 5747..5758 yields 0.11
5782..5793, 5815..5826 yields 0.54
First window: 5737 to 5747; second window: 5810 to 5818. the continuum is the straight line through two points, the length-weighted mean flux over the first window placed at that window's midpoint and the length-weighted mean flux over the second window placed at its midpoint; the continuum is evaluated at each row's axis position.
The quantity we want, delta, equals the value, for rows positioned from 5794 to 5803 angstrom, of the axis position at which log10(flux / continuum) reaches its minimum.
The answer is 5797.29 angstrom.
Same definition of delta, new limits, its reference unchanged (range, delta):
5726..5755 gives 5730.93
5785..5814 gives 5813.33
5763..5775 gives 5764.02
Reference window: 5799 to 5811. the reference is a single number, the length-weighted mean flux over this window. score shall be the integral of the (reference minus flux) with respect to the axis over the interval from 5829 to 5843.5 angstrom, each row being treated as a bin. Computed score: 30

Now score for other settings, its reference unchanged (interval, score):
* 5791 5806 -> 5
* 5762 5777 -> 59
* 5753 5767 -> 54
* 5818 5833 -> 71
